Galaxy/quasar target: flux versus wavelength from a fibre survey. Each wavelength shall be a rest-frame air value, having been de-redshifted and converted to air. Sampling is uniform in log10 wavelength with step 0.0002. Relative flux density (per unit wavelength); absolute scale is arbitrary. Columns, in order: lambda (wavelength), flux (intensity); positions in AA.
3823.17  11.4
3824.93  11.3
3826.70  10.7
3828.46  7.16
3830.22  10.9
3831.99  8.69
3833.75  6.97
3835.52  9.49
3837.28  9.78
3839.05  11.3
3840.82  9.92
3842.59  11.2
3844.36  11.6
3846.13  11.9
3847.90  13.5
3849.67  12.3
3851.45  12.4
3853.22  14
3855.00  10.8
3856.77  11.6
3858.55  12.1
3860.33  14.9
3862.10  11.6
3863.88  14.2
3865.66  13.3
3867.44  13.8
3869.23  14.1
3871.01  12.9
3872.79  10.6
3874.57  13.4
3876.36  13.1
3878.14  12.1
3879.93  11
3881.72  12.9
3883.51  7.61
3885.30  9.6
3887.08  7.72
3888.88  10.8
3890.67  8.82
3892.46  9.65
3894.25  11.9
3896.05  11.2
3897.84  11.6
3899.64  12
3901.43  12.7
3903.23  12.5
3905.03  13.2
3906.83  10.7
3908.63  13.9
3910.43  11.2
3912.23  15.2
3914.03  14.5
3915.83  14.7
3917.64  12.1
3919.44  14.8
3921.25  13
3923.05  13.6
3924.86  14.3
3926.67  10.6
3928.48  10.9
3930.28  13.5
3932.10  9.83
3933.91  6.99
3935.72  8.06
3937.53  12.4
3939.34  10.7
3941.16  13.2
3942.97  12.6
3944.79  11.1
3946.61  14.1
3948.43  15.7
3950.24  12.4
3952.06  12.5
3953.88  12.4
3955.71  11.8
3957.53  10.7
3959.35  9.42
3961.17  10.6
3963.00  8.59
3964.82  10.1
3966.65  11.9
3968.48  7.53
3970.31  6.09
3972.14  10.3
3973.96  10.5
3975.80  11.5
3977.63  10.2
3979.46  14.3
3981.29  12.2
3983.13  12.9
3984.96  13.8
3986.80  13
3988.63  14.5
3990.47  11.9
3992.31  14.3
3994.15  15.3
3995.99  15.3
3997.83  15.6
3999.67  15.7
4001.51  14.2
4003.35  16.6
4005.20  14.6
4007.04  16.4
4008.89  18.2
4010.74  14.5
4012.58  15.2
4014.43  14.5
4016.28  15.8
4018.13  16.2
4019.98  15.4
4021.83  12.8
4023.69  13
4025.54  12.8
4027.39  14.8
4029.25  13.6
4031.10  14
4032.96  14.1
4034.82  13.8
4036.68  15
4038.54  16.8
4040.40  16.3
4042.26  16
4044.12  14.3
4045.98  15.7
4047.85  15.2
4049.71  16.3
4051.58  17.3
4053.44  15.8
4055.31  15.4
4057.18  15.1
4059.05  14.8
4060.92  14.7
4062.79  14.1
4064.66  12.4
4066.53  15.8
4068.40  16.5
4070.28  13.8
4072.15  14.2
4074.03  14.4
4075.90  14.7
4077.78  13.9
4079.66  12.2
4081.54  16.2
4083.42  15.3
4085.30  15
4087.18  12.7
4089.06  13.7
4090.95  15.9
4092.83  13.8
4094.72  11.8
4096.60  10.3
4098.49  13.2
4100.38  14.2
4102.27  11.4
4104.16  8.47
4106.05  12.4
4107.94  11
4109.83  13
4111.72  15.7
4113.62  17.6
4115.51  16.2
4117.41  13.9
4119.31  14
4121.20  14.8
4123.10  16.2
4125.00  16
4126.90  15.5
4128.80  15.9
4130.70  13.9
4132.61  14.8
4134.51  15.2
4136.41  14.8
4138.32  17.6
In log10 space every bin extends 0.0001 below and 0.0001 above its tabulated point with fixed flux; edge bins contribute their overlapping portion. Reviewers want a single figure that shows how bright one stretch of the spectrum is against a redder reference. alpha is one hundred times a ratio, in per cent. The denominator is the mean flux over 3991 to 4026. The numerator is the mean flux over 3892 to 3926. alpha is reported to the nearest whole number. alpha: 85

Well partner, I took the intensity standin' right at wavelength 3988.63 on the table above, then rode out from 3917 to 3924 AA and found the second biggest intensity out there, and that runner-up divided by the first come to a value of 0.94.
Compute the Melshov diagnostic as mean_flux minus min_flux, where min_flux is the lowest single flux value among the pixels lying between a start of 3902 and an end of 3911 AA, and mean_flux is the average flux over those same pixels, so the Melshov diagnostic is 1.6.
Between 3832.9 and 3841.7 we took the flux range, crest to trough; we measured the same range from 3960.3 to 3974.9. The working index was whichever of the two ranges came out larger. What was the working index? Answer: 5.8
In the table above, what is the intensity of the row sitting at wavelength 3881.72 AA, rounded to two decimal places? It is 12.90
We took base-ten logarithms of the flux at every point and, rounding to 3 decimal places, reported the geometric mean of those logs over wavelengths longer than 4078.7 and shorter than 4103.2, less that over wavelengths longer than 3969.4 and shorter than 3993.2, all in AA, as 0.063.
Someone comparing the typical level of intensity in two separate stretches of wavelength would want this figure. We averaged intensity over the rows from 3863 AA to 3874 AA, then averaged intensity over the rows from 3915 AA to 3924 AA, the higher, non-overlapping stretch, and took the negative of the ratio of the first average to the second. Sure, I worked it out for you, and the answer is -1.0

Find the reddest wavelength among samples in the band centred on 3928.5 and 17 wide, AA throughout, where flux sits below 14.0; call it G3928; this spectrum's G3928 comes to 3935.72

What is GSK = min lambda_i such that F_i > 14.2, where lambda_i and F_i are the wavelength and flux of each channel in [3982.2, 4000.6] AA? 3988.63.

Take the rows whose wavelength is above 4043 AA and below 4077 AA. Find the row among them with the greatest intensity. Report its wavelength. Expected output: 4051.58 AA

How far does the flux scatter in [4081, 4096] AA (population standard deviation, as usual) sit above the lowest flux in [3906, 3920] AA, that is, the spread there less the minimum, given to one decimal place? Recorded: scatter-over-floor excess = -9.2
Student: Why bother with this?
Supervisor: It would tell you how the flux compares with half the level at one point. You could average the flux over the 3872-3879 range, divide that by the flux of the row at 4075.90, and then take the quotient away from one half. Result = -0.34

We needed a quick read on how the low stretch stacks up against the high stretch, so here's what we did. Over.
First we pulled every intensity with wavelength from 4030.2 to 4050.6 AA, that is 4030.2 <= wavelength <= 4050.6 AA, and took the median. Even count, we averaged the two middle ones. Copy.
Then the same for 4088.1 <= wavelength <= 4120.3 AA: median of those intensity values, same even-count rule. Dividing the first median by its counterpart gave 1.1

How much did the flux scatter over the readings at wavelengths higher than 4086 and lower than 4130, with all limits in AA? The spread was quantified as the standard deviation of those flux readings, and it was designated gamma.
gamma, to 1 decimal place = 2.2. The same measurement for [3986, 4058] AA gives 1.3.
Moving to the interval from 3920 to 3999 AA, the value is 2.3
